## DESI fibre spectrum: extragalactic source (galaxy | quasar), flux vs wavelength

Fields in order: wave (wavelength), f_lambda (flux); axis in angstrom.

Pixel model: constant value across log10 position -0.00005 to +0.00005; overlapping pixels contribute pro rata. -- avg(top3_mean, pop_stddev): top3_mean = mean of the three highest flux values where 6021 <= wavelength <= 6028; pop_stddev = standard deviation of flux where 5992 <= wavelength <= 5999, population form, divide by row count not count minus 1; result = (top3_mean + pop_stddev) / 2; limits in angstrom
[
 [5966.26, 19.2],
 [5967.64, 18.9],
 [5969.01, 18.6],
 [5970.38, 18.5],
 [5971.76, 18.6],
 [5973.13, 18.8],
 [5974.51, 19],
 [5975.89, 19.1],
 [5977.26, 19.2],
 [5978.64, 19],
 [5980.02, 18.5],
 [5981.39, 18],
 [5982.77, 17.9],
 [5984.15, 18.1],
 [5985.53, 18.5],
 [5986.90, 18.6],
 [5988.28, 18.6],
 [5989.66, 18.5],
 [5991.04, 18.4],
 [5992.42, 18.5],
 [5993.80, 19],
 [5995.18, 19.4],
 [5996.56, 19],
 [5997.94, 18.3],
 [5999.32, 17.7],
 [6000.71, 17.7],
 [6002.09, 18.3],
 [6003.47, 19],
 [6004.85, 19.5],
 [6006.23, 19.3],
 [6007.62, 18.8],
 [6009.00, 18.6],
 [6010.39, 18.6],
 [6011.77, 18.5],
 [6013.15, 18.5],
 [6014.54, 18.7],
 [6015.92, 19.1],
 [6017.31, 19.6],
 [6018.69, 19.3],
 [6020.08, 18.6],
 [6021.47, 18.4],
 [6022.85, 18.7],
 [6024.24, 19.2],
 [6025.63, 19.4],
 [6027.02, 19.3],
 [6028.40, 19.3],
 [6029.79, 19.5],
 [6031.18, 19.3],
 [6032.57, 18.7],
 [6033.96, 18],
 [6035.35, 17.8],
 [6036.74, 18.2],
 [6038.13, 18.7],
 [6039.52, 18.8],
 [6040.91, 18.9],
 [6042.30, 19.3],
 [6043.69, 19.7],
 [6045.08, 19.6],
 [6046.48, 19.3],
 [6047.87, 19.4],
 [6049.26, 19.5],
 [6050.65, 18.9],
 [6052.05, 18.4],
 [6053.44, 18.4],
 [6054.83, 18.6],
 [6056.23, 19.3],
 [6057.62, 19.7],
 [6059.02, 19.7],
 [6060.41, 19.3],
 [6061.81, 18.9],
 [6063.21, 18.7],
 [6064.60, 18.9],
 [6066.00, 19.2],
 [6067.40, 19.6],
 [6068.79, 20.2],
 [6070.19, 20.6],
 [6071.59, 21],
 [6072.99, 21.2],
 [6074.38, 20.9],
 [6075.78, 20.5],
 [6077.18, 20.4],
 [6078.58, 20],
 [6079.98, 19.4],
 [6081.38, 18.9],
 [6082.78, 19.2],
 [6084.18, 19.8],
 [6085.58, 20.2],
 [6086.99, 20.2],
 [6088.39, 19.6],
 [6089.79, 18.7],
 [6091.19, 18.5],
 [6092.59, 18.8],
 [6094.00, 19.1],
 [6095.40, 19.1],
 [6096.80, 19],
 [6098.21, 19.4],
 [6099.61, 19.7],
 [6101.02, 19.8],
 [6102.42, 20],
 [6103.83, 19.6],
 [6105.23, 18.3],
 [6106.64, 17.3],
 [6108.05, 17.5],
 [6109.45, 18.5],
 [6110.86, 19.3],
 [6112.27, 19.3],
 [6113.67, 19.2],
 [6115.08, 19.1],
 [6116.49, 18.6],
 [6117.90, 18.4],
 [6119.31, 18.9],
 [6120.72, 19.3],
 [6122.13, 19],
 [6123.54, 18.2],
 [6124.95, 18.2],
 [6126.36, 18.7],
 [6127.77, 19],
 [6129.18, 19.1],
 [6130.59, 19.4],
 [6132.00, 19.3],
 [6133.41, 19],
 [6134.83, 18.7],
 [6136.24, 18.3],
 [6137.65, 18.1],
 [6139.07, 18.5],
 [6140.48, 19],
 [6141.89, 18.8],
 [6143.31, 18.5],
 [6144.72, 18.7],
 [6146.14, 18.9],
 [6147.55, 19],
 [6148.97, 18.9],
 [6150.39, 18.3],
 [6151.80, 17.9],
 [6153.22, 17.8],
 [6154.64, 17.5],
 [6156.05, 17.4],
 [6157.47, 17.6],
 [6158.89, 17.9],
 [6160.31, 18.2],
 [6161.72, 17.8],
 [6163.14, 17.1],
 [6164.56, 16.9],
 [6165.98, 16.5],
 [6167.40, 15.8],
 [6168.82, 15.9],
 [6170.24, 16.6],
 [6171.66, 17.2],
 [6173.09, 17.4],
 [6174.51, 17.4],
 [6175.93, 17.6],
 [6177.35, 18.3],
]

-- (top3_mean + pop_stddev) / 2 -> 9.85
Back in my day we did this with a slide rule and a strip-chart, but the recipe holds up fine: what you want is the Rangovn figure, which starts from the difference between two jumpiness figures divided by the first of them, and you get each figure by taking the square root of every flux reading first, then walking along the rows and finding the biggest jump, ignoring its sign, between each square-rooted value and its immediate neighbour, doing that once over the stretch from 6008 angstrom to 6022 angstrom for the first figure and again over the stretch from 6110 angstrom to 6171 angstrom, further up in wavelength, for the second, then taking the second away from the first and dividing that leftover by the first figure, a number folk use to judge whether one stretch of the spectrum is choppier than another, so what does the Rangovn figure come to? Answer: -0.15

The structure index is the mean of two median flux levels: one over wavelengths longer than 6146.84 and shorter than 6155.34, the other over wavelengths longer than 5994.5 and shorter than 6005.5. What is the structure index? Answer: 18.4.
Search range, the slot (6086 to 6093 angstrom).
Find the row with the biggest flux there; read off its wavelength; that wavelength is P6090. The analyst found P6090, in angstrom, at 6086.99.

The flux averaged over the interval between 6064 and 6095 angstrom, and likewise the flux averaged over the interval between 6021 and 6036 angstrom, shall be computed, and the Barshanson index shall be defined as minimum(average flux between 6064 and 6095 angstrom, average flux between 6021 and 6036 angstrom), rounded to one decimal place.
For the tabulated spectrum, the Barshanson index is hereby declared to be 18.9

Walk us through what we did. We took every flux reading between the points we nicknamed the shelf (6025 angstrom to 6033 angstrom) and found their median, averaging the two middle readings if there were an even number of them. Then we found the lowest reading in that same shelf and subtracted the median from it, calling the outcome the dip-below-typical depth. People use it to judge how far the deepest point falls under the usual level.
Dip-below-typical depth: -0.60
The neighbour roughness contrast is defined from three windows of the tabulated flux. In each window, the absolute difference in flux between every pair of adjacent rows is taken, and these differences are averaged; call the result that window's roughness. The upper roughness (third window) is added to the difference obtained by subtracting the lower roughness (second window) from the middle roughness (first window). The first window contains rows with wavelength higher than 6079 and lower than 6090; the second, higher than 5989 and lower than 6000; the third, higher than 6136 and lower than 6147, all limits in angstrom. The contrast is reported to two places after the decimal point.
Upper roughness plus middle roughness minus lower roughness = 0.36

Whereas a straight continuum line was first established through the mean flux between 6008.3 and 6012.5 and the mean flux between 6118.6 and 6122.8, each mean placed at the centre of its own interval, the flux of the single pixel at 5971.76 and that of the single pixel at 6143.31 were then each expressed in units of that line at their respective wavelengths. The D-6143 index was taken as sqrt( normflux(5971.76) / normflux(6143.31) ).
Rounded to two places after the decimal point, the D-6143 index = 1.02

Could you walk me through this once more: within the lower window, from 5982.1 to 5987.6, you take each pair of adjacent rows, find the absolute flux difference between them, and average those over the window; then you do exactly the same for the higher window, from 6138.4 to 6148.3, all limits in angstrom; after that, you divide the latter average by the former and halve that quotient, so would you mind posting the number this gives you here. 0.54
